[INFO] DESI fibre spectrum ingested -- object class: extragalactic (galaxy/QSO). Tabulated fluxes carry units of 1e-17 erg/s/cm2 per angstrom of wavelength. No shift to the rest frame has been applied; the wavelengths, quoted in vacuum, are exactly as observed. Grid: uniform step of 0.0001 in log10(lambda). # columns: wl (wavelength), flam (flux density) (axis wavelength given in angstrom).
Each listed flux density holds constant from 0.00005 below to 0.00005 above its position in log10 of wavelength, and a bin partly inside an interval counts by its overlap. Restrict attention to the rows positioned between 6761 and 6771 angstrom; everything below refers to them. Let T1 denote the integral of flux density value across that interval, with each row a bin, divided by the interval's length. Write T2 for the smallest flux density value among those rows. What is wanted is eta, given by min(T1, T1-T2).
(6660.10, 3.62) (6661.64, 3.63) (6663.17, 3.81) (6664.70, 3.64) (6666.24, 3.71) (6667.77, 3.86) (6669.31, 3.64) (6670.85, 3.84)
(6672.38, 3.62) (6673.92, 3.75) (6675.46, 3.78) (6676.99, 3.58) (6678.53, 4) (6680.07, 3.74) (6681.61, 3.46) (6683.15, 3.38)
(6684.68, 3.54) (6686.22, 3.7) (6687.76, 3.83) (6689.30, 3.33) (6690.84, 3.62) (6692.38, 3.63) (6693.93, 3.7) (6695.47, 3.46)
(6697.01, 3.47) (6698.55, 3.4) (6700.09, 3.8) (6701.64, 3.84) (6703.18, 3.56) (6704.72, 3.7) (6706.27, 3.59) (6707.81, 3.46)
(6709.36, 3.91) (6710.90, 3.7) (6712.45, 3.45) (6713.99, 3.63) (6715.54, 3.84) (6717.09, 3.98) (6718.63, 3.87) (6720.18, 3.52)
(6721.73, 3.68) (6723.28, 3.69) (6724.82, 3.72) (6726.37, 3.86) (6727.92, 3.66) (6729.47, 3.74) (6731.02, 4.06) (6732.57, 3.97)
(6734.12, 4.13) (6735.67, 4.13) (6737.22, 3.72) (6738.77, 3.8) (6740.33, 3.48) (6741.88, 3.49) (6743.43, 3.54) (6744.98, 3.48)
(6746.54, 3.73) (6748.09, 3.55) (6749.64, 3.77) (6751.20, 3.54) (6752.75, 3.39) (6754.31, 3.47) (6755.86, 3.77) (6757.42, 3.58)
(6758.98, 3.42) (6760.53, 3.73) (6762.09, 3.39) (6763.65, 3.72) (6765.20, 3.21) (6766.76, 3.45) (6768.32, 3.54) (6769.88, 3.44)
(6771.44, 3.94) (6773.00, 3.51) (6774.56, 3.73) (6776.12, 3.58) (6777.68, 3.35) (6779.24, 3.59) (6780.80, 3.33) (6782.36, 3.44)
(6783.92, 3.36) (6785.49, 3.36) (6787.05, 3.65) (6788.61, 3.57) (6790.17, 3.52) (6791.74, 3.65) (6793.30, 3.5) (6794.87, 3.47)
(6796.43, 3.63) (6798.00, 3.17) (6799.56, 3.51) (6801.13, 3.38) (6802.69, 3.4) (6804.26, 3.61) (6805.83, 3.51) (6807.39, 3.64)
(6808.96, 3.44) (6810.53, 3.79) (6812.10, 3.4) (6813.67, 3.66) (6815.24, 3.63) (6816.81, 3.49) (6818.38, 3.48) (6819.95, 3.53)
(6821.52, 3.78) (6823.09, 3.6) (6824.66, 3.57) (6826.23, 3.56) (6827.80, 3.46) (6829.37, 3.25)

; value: 0.27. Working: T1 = 3.48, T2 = 3.21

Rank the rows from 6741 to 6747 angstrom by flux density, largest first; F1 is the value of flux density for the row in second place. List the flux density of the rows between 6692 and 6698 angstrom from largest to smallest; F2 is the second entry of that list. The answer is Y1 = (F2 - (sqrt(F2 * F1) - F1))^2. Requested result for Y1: 12.9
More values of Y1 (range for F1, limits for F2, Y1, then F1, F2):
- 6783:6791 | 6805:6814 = 13.1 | 3.57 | 3.66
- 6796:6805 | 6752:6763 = 13.5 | 3.61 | 3.73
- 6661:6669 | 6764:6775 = 14.2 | 3.81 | 3.73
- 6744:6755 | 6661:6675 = 14.3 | 3.73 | 3.84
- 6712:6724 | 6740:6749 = 13.8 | 3.87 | 3.55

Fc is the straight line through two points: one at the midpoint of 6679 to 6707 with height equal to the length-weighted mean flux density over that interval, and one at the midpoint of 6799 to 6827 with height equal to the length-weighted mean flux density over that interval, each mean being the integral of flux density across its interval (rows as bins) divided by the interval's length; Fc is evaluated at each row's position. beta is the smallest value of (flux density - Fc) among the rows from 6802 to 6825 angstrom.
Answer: -0.16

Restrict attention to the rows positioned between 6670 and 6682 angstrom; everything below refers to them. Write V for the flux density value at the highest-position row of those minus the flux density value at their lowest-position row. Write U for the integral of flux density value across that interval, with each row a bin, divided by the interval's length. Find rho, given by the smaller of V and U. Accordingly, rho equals -0.38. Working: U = 3.73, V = -0.38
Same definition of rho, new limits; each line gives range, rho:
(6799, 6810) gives -0.07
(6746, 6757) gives 0.04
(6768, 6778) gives -0.19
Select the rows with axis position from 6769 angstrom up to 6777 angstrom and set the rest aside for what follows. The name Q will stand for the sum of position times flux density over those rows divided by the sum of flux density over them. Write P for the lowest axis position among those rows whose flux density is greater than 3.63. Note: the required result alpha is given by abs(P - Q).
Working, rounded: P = 6771.44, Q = 6773.0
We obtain 1.6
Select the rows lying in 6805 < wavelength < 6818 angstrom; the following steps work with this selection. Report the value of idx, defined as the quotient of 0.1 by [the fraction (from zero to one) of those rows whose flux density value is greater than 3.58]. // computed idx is 0.20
